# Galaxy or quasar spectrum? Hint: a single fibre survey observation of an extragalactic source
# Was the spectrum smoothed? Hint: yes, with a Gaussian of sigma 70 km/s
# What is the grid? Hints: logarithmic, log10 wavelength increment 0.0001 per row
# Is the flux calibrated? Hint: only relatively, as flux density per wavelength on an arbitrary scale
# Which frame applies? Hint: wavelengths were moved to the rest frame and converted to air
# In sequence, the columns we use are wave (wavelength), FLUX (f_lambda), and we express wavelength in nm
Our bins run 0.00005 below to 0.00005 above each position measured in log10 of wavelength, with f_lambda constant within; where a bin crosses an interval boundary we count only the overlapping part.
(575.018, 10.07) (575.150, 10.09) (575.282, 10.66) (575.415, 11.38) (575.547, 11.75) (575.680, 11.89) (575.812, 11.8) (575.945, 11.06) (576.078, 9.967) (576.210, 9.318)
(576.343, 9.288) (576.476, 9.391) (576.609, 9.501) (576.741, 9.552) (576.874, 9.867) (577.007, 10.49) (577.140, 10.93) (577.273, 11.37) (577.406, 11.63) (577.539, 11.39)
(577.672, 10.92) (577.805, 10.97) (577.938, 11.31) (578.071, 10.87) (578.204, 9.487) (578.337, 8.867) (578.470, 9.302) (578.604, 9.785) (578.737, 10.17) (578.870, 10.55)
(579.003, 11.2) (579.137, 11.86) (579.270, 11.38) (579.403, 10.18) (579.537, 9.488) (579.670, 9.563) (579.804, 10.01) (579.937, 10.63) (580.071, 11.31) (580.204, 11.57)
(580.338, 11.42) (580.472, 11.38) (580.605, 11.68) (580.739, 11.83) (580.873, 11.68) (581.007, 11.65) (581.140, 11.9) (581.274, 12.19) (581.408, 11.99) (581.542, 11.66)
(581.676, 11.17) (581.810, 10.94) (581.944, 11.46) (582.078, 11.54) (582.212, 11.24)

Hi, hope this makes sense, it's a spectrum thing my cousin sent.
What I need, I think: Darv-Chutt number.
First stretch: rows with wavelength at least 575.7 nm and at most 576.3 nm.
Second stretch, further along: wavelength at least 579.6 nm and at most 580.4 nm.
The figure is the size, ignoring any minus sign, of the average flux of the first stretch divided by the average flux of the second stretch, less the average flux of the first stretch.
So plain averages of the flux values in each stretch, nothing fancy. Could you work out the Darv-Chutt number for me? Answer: 9.6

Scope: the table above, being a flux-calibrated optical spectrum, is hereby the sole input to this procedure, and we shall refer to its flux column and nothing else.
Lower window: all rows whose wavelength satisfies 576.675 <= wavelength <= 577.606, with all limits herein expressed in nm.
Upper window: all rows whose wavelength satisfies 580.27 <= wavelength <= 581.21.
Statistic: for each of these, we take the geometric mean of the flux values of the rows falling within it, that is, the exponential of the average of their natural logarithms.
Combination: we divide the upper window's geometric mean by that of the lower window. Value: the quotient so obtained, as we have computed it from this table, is 1.09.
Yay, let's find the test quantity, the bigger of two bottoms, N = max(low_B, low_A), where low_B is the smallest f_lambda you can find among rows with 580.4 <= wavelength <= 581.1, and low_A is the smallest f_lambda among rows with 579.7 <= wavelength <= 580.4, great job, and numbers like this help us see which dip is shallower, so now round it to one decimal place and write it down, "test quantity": 11.4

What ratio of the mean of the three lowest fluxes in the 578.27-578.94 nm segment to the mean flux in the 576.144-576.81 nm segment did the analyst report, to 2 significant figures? 0.99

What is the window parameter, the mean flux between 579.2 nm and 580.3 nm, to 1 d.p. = 10.5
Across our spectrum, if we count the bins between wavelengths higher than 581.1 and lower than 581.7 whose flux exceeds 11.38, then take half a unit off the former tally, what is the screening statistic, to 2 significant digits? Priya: 3.5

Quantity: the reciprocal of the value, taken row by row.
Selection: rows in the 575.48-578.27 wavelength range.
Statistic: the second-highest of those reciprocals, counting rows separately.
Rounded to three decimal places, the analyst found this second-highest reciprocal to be 0.107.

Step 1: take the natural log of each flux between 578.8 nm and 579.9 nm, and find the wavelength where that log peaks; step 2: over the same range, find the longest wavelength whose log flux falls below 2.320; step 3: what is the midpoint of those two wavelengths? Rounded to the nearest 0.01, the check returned 579.47 nm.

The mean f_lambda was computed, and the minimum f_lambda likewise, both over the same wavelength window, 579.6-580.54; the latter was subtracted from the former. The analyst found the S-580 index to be 1.28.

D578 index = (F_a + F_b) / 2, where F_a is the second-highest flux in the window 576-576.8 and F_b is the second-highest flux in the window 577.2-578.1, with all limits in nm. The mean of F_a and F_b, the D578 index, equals 10.5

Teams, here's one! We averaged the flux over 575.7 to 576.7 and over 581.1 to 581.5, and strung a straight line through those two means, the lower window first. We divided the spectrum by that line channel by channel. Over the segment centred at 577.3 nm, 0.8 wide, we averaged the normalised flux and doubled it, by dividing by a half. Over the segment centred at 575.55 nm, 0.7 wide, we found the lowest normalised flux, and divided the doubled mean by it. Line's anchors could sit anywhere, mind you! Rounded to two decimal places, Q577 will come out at 1.93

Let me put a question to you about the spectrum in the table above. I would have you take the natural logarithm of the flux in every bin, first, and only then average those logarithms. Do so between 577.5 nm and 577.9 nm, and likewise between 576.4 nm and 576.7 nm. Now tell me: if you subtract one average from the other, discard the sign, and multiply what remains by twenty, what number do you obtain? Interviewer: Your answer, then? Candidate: 3.2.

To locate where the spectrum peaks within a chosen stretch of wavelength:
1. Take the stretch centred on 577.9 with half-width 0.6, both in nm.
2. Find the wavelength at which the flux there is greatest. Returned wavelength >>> 577.406 nm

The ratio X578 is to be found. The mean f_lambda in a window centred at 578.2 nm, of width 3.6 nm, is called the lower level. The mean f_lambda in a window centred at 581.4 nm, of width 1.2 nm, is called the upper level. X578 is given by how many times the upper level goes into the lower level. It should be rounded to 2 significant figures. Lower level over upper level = 0.89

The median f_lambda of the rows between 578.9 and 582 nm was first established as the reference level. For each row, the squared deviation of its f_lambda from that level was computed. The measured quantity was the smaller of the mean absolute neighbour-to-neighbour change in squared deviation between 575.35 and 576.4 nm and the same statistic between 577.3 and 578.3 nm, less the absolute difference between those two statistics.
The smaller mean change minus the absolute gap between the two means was 0.64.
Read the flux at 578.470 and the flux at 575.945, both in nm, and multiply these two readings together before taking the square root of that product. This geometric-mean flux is 10.1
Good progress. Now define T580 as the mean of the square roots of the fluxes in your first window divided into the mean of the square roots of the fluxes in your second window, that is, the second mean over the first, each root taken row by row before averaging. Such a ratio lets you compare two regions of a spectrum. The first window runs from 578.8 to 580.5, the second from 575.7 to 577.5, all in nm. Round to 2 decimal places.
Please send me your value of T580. 0.98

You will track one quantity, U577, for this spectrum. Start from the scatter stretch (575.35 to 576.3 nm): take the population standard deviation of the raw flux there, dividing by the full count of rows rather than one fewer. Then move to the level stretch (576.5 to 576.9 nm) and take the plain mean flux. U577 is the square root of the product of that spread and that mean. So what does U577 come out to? 3.0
